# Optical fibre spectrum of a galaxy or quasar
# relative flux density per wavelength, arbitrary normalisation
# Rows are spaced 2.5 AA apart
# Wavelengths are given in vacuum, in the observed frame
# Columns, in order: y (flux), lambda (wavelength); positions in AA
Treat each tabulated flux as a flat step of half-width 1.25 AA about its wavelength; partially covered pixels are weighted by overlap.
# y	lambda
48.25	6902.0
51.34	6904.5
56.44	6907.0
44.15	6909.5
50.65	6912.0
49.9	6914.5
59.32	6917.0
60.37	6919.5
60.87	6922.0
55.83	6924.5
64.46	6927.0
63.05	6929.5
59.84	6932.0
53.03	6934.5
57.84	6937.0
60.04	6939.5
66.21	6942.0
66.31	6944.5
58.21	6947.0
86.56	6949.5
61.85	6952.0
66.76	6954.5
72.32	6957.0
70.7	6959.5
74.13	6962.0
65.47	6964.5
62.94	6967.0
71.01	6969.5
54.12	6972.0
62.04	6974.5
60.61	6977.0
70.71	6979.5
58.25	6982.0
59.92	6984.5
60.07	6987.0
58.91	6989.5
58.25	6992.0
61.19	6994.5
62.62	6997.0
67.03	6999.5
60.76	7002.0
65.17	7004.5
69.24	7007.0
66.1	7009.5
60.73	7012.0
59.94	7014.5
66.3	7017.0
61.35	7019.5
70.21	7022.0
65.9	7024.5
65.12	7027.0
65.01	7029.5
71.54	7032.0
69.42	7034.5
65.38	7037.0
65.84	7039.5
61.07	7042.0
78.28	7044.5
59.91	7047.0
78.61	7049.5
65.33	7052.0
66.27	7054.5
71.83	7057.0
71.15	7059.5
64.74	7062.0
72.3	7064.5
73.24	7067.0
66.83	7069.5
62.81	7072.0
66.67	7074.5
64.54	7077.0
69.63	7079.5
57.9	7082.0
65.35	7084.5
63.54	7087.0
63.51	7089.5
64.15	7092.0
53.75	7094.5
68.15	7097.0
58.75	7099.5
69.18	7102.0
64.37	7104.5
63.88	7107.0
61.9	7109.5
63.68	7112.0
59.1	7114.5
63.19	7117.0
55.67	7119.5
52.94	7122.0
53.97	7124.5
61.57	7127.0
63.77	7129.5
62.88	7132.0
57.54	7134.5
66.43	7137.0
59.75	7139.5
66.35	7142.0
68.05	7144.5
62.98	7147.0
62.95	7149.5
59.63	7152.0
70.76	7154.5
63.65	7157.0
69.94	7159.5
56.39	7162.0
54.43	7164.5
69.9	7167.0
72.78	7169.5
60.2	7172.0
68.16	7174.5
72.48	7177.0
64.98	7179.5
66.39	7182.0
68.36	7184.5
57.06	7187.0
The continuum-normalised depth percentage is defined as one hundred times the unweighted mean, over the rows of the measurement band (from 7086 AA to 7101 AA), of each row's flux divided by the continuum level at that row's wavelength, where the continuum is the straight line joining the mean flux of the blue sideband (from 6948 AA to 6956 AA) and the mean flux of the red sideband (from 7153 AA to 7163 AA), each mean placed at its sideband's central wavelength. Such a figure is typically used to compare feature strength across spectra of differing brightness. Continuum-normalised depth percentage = 92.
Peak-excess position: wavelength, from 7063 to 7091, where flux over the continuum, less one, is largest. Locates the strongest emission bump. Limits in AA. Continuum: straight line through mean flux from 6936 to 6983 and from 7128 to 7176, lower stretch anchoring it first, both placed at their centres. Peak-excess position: 7067.0 AA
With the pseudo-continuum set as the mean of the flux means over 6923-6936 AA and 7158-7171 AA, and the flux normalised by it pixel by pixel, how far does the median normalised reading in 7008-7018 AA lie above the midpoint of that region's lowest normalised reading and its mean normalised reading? 0.029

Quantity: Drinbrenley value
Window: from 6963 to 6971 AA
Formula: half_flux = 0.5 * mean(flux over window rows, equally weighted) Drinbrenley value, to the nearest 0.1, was 33.2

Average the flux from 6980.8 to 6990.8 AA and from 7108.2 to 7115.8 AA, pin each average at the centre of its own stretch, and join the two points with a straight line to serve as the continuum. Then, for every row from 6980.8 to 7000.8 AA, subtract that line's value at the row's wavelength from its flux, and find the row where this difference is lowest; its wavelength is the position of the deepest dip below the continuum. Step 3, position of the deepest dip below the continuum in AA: 6992.0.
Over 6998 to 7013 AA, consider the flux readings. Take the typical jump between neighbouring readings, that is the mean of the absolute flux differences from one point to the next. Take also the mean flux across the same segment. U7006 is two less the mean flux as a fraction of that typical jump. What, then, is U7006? -11.9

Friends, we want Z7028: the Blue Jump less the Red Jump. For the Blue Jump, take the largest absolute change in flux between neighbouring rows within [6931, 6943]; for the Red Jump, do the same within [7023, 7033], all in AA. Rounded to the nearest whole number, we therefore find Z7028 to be 0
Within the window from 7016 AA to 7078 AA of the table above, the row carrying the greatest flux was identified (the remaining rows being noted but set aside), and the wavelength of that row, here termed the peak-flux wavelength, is 7049.5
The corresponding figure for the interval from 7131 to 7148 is 7144.5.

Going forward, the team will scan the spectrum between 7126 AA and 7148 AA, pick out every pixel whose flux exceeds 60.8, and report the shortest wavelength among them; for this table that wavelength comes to 7127.0 AA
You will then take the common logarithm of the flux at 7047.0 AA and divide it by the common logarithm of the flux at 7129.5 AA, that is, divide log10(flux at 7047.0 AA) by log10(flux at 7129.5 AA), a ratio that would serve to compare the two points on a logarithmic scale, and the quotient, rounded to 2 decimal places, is 0.98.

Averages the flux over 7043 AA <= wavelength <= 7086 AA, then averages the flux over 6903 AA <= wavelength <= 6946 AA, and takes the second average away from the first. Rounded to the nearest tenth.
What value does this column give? 10.3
